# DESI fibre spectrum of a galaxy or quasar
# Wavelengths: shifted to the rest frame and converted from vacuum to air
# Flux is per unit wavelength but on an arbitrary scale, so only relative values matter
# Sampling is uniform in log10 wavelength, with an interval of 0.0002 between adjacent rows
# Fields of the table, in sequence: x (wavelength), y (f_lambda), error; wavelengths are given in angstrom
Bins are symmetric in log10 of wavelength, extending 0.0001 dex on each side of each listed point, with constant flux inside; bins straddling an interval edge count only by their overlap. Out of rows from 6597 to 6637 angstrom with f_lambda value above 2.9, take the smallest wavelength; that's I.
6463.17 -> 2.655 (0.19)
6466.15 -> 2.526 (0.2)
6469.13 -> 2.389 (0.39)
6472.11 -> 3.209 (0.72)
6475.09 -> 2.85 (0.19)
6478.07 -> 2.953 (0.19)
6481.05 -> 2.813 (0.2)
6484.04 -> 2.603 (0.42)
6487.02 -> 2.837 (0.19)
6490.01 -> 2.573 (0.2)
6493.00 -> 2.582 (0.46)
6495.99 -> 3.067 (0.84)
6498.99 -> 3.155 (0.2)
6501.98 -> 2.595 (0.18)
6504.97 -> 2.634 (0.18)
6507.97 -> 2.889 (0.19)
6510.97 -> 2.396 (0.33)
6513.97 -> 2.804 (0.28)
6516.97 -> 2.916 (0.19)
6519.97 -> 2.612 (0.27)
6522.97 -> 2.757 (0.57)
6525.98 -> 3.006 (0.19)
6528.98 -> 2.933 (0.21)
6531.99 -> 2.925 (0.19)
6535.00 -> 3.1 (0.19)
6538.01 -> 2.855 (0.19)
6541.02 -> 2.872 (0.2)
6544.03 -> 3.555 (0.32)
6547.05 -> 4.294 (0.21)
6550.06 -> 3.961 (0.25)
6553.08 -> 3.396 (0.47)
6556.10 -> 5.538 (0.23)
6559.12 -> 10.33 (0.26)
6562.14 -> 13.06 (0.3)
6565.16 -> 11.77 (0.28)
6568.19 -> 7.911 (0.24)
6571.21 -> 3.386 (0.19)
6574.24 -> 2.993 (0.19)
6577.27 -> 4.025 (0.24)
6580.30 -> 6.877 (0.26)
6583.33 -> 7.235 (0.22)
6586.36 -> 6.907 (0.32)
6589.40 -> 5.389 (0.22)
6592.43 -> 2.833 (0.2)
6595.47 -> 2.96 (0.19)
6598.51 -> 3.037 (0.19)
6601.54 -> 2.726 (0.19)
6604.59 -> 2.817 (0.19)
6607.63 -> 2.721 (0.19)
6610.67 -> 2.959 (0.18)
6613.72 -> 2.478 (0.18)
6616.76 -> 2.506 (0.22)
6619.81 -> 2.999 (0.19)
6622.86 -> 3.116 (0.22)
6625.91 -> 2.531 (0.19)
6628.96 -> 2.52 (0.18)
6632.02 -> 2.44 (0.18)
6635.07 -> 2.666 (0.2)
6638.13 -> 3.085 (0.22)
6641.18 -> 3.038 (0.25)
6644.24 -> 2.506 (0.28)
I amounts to 6598.51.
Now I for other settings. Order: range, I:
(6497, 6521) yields 6498.99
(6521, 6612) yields 6525.98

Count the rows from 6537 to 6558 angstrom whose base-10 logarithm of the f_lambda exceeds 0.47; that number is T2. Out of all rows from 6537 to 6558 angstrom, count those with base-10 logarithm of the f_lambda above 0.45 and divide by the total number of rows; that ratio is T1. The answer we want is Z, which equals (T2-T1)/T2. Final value 0.800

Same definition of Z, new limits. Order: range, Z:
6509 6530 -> 0.571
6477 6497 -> 0.786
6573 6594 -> 0.833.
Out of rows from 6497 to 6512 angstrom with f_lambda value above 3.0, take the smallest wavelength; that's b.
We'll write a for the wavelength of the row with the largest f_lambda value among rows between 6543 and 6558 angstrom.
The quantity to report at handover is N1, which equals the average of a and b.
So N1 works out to 6527.5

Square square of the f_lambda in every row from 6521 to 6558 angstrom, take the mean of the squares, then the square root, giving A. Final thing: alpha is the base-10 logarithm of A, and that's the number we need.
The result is 1.1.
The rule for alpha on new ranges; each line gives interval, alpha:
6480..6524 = 0.9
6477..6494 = 0.9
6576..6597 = 1.5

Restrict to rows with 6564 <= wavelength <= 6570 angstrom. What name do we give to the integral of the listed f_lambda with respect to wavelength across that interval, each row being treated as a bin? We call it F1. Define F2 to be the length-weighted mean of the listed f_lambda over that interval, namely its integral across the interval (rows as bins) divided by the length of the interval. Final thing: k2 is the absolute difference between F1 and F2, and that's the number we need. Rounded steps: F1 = 56.4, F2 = 9.4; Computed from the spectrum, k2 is 47.0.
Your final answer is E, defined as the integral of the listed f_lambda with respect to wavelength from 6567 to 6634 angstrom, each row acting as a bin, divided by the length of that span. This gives 3.8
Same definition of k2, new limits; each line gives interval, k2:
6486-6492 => 13.4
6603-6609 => 13.8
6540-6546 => 16.6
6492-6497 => 11.3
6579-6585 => 35.3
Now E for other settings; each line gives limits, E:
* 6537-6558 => 3.9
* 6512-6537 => 2.9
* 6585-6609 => 3.7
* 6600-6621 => 2.7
